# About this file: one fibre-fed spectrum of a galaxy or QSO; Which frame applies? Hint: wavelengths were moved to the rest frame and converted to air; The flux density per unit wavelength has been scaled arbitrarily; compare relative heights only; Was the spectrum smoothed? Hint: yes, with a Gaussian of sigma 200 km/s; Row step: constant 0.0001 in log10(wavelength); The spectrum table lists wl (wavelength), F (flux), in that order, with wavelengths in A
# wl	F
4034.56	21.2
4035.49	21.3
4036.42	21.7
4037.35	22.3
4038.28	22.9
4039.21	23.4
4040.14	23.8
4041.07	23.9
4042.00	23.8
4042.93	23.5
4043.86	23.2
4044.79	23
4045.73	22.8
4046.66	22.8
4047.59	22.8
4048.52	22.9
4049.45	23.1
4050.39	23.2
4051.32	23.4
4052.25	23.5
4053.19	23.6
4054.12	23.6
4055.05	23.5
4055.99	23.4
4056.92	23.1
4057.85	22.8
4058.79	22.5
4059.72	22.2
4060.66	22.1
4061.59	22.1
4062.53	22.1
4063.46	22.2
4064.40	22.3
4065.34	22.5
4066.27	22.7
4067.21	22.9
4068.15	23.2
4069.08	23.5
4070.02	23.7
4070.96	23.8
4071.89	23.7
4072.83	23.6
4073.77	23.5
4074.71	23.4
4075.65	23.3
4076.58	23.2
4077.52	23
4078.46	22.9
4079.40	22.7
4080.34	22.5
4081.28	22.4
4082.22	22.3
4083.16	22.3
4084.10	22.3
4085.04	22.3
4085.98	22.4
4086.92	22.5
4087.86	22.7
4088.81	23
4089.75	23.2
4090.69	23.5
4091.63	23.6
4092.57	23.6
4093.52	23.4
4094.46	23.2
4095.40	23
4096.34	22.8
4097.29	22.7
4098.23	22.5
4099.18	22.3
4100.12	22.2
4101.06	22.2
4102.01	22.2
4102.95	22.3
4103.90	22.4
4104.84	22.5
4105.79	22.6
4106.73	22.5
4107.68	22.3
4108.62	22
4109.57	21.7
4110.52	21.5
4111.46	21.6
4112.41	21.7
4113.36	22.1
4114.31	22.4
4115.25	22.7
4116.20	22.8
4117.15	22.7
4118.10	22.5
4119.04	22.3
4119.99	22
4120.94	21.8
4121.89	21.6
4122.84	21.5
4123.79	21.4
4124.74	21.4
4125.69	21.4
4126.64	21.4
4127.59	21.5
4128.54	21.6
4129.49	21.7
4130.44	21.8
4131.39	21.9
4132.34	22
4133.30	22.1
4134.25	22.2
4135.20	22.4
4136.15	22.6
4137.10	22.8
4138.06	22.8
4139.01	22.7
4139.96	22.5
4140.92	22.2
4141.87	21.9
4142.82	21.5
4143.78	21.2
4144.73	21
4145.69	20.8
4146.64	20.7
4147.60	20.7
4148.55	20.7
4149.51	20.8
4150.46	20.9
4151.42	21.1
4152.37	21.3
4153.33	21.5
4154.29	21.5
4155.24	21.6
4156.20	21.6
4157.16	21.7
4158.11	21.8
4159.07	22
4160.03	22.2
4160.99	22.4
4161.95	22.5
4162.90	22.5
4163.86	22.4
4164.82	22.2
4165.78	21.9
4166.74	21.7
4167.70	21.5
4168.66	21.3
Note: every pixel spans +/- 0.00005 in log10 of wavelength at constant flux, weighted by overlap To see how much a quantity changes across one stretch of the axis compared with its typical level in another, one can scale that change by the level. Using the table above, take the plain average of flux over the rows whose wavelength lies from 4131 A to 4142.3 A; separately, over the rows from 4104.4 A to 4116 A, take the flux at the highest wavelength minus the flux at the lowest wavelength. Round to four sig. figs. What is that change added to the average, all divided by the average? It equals 1.009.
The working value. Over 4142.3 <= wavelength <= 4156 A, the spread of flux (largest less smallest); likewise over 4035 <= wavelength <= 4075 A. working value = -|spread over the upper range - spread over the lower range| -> -1.7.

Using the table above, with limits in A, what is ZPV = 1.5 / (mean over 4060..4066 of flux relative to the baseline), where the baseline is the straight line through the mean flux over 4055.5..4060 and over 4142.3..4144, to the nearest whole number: -3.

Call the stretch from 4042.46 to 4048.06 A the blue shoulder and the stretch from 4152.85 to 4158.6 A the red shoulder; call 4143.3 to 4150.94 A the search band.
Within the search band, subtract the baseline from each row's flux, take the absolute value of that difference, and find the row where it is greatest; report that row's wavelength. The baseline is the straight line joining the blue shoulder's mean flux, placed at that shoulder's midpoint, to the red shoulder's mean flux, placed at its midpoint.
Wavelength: 4146.64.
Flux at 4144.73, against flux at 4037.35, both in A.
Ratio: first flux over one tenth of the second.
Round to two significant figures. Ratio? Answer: 9.4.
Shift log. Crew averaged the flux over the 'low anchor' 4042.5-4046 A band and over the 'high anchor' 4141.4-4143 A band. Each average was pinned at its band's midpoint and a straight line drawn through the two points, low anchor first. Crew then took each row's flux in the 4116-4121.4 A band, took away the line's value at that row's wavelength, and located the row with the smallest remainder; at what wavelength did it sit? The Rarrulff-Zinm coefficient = 4120.94 A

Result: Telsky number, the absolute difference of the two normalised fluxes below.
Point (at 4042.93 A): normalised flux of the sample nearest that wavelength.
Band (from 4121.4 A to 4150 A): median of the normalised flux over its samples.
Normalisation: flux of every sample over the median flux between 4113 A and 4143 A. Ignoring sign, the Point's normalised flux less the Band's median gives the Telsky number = 0.09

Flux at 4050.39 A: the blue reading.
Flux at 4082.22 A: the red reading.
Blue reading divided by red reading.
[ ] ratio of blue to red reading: 1.04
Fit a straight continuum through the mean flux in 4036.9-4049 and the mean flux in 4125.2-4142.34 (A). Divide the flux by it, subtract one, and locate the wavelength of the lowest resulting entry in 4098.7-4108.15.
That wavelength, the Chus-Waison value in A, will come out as 4100.12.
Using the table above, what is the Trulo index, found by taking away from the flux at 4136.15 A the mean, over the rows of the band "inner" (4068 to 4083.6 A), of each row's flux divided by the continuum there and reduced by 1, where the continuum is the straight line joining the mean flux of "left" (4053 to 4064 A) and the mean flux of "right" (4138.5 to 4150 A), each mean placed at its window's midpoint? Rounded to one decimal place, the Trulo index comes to 22.6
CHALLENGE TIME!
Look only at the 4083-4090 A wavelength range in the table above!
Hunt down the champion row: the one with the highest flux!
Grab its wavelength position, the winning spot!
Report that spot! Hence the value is 4089.75 A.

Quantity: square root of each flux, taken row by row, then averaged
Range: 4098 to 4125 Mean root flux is 4.70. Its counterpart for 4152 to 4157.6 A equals 4.64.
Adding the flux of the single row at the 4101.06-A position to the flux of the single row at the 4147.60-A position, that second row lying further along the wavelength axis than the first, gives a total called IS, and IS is 42.9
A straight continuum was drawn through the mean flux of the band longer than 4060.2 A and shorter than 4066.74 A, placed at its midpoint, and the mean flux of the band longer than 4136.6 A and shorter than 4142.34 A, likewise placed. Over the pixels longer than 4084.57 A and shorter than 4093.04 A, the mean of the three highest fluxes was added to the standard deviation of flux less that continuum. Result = 24.1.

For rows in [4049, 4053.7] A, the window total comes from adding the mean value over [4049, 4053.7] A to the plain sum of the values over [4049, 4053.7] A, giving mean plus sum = 140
